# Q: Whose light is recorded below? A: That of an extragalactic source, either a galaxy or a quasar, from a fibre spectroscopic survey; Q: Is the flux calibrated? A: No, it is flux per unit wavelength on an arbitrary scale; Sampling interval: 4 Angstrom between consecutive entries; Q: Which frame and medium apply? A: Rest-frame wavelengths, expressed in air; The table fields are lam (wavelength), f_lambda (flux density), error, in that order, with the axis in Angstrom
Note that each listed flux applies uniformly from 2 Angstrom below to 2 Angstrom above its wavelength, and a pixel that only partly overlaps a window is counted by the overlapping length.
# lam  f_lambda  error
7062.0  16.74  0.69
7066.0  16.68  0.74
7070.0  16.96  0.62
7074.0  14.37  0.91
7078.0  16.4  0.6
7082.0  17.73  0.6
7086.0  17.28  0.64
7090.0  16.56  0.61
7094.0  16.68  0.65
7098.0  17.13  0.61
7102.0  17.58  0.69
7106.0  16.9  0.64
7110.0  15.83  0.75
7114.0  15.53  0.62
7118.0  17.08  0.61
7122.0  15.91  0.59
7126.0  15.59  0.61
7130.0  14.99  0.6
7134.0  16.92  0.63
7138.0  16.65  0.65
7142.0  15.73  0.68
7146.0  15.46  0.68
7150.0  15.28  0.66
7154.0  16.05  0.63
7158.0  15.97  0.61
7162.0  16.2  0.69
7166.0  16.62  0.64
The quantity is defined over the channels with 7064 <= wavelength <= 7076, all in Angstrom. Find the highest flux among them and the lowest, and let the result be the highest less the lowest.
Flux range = 2.6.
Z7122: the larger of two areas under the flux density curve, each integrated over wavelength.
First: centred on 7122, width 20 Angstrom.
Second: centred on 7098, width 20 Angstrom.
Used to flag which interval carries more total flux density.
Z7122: 339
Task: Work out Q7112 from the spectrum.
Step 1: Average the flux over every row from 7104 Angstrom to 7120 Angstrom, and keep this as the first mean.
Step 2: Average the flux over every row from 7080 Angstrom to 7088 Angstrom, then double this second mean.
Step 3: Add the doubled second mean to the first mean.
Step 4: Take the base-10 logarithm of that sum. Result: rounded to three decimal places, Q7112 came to 1.710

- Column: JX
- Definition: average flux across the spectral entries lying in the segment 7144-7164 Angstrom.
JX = 15.8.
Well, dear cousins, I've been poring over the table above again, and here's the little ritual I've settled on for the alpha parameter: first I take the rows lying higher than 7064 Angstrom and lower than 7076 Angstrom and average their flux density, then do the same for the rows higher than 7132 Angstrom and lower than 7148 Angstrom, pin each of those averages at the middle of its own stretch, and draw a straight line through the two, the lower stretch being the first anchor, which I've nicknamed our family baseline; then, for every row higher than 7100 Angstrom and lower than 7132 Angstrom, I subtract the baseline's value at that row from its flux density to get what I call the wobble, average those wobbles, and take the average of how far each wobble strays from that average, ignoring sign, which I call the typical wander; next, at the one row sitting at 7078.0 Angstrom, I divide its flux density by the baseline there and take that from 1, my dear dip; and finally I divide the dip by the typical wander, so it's -0.03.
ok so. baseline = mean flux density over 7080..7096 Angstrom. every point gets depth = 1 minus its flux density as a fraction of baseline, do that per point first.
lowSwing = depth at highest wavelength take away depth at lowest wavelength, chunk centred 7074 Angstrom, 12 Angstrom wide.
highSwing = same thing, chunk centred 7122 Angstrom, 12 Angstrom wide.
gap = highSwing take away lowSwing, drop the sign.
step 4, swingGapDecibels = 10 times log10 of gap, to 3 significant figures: -12.6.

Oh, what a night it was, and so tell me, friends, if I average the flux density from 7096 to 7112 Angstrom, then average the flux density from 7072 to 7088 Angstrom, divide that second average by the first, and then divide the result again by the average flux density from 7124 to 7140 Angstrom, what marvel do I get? 0.061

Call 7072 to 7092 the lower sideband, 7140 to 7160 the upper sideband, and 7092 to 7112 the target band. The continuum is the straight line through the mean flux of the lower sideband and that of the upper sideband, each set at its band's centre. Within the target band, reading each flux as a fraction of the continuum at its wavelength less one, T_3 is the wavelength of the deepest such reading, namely 7110.0 Angstrom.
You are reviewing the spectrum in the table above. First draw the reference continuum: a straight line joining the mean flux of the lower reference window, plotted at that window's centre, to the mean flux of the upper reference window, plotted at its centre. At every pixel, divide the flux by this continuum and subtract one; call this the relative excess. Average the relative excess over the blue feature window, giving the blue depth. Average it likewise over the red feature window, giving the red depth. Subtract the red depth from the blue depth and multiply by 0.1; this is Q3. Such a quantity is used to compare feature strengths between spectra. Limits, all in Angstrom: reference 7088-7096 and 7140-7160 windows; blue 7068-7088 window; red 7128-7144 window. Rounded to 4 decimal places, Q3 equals -0.0027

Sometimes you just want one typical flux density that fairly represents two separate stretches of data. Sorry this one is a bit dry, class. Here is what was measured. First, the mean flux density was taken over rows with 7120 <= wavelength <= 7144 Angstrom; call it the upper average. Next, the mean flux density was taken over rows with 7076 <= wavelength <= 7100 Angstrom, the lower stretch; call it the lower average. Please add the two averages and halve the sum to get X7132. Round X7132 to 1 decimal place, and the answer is 16.5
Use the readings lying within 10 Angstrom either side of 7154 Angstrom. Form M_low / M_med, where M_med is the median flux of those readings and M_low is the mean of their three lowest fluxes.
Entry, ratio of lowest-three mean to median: 0.975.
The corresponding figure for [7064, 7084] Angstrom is 0.948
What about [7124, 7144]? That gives 0.981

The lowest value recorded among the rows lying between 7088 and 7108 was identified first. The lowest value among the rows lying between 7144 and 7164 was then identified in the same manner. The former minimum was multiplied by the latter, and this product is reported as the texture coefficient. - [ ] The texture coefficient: 253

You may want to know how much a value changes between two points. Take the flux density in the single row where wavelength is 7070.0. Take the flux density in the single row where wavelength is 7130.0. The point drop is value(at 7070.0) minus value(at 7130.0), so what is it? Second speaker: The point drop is 2.0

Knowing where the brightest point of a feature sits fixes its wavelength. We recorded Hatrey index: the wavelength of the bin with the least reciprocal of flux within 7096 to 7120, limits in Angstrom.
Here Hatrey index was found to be 7102.0 Angstrom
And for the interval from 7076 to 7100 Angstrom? 7082.0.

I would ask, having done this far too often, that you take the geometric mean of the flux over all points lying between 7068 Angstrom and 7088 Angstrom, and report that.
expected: 16.5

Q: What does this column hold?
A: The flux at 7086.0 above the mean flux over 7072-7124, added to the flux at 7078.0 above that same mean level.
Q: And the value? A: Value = 0.6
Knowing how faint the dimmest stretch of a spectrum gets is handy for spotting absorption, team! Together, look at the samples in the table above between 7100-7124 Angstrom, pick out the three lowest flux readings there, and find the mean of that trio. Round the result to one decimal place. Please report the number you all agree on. 15.8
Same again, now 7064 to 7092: 15.8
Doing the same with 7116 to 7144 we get 15.4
